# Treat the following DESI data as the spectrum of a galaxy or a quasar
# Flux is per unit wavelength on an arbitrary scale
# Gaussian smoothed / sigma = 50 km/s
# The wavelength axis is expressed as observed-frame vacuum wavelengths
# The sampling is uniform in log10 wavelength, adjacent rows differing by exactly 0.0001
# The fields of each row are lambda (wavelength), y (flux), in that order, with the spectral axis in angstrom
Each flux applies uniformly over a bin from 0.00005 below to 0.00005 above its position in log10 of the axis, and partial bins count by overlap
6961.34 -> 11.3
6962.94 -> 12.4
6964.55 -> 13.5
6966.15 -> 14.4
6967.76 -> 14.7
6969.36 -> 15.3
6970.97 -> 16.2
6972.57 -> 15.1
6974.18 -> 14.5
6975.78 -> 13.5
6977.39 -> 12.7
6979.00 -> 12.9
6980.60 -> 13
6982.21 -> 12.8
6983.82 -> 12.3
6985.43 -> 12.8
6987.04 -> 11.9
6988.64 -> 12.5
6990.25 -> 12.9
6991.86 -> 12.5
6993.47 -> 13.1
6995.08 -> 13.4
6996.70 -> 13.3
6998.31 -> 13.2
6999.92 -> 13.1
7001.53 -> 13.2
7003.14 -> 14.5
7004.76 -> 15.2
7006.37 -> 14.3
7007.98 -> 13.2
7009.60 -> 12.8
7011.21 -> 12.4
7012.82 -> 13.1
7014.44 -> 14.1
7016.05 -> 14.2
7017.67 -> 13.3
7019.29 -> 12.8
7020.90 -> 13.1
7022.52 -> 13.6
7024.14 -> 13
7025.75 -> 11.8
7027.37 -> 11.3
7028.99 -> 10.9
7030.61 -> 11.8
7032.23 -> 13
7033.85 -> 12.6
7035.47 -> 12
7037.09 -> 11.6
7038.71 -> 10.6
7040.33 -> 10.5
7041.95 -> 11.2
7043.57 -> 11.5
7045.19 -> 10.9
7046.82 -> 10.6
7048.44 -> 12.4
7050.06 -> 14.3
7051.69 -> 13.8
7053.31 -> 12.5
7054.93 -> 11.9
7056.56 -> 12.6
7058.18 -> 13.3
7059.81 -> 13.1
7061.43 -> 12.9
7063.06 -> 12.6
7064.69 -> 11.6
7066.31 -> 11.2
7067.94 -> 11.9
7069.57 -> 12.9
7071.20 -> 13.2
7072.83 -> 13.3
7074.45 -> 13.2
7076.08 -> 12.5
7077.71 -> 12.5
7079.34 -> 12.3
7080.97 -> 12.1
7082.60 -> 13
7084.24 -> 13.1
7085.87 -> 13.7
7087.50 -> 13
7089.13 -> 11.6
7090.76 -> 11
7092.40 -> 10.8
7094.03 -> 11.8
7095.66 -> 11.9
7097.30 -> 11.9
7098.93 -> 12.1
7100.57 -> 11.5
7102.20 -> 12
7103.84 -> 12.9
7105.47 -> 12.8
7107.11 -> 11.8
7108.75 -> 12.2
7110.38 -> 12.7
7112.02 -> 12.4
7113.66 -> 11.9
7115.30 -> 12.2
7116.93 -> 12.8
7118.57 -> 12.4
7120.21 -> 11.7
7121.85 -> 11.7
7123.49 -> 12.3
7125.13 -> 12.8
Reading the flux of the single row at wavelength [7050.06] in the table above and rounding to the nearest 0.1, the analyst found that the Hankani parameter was 14.3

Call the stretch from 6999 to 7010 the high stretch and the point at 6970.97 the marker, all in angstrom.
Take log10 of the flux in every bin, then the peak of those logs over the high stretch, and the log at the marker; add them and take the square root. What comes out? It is 1.55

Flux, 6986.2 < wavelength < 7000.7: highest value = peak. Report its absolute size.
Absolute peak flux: 13.4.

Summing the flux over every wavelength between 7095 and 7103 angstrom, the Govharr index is 59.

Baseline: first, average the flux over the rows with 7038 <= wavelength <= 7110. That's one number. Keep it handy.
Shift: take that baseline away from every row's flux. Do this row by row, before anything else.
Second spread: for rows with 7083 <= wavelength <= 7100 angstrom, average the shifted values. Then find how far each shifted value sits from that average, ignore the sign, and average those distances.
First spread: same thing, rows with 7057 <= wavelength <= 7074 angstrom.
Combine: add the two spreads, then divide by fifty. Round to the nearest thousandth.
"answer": 0.027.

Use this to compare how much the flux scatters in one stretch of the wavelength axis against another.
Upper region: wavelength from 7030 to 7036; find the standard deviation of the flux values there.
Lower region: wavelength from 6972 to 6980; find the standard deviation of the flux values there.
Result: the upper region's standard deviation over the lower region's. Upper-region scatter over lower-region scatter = 0.5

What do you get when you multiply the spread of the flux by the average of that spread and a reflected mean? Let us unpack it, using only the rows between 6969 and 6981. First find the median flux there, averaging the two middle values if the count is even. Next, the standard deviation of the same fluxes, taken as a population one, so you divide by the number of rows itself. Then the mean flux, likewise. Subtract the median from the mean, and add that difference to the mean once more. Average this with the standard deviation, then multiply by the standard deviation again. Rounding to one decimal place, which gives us 9.5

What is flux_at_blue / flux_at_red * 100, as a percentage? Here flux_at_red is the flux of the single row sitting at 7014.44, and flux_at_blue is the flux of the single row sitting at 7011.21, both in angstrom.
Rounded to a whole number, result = 88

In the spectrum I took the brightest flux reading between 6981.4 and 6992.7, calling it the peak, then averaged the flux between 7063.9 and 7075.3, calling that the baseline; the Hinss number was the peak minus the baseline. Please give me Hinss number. 0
